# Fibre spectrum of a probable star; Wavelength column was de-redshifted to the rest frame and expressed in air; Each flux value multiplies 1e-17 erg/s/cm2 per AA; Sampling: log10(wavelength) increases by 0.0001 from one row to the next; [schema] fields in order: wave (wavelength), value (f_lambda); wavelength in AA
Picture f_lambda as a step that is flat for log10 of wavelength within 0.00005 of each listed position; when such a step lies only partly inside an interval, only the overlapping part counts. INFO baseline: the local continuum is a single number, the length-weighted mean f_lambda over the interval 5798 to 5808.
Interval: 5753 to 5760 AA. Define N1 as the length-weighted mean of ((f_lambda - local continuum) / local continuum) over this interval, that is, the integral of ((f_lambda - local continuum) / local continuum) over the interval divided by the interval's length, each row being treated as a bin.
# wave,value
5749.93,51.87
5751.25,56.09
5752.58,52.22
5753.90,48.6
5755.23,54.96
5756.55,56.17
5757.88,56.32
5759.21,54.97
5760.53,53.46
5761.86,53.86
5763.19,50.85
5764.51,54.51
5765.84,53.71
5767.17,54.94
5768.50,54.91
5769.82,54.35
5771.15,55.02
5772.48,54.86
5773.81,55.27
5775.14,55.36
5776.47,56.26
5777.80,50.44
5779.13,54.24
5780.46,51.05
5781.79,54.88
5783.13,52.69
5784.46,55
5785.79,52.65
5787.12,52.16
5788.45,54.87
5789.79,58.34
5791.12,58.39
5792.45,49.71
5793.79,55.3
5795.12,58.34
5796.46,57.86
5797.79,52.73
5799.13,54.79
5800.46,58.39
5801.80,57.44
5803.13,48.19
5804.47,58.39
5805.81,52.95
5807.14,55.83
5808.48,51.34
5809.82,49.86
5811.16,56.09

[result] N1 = -0.02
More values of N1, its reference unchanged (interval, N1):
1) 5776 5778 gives -0.02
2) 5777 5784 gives -0.04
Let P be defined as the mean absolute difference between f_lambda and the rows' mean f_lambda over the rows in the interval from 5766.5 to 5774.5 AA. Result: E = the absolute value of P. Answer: 0.2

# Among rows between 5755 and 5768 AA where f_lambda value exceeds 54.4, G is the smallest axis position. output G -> 5755.23 AA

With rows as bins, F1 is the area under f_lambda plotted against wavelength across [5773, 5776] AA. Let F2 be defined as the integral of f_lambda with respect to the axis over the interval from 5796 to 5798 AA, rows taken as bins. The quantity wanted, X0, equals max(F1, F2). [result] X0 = 166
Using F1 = 166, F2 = 111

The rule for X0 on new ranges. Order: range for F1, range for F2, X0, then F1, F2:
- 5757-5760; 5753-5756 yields 167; 167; 156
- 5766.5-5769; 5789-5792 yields 173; 137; 173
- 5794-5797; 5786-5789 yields 173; 173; 160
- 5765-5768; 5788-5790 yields 163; 163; 112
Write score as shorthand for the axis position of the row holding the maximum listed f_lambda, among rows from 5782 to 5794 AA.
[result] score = 5791.12 AA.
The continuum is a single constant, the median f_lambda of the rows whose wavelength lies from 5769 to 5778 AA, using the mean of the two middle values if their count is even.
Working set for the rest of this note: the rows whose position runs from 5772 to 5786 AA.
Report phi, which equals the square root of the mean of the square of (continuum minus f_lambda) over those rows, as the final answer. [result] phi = 2.1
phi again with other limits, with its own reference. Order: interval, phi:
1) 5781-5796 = 2.7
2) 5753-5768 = 2.5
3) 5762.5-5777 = 1.4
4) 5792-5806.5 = 3.5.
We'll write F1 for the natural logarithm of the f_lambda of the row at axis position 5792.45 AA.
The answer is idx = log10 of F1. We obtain 0.592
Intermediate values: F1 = 3.91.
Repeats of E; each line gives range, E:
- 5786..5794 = 2.6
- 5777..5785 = 1.7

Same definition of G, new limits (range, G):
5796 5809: 5796.46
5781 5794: 5781.79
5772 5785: 5772.48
